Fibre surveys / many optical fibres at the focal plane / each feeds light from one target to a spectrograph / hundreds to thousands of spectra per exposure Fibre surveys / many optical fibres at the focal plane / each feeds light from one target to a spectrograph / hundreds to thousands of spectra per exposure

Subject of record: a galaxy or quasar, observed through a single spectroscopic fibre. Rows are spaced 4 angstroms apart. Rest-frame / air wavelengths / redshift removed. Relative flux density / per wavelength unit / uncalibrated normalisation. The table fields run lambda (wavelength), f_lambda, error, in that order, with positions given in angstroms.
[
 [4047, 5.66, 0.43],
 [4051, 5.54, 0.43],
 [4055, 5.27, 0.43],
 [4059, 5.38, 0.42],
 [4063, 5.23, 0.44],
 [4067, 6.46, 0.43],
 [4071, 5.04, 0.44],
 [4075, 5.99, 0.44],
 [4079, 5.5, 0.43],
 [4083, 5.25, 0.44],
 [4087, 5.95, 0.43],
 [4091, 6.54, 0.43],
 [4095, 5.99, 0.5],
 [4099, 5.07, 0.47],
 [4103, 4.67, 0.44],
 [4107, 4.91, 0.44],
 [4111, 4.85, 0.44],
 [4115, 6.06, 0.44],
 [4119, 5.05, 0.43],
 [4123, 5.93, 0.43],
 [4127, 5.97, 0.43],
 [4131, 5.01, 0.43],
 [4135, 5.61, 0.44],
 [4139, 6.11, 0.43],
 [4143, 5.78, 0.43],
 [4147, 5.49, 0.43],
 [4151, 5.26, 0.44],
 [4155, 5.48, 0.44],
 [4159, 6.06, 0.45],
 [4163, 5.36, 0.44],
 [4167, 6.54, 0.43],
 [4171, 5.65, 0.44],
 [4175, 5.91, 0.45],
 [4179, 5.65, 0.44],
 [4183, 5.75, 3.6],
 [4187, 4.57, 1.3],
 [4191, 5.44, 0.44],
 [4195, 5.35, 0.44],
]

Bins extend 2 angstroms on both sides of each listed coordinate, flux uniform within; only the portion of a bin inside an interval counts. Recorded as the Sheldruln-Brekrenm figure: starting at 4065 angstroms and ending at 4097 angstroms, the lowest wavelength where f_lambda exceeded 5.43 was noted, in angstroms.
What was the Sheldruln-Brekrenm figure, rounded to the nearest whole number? 4067 angstroms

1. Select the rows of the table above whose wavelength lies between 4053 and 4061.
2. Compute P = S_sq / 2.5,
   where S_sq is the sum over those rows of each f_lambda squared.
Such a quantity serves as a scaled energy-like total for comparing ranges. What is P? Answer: 23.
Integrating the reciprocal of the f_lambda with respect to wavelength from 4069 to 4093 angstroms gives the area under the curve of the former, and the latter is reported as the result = 4.23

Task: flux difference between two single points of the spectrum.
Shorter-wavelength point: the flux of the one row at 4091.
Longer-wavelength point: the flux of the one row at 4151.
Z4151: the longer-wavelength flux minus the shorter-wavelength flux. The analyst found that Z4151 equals -1.28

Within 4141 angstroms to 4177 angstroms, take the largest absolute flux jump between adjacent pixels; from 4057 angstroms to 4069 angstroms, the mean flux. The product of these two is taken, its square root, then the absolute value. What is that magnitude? 2.59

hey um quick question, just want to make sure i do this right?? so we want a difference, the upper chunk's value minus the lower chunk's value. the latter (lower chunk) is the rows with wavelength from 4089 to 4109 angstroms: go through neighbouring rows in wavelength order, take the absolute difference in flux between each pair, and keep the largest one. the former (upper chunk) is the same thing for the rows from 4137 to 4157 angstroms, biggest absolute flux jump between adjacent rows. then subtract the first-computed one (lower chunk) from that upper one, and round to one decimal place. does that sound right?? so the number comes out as -0.6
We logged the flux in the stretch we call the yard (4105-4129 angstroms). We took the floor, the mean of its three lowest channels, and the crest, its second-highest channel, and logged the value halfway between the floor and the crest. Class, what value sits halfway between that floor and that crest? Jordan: 5.45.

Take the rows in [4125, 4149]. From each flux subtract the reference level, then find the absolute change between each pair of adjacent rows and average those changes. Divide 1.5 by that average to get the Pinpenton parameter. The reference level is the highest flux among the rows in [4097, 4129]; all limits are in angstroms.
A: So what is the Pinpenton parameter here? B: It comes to 2.8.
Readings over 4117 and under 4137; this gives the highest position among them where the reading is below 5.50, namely 4131 angstroms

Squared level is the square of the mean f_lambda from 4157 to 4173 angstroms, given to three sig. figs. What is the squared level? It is 34.8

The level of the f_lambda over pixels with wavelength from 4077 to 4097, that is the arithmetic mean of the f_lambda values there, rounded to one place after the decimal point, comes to 5.8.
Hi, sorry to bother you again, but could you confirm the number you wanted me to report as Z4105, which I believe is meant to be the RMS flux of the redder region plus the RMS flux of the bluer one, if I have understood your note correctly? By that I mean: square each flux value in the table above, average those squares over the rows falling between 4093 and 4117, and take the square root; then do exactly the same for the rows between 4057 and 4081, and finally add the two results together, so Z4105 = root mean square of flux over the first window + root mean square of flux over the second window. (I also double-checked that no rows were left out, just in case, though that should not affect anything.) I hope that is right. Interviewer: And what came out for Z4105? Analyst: 10.9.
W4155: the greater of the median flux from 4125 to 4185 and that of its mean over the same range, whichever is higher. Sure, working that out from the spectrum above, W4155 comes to 5.71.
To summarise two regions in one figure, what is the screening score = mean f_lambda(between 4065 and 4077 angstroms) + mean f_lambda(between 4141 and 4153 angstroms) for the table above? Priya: 11.3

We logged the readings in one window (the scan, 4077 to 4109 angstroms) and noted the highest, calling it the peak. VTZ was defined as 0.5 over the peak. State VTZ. 0.0765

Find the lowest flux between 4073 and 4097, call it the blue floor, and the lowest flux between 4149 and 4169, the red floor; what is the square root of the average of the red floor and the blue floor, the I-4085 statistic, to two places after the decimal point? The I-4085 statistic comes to 2.29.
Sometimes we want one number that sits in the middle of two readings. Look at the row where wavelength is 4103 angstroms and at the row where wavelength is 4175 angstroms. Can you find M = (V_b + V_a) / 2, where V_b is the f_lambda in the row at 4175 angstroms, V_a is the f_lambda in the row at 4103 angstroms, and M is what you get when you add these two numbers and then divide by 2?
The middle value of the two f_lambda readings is 5.29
